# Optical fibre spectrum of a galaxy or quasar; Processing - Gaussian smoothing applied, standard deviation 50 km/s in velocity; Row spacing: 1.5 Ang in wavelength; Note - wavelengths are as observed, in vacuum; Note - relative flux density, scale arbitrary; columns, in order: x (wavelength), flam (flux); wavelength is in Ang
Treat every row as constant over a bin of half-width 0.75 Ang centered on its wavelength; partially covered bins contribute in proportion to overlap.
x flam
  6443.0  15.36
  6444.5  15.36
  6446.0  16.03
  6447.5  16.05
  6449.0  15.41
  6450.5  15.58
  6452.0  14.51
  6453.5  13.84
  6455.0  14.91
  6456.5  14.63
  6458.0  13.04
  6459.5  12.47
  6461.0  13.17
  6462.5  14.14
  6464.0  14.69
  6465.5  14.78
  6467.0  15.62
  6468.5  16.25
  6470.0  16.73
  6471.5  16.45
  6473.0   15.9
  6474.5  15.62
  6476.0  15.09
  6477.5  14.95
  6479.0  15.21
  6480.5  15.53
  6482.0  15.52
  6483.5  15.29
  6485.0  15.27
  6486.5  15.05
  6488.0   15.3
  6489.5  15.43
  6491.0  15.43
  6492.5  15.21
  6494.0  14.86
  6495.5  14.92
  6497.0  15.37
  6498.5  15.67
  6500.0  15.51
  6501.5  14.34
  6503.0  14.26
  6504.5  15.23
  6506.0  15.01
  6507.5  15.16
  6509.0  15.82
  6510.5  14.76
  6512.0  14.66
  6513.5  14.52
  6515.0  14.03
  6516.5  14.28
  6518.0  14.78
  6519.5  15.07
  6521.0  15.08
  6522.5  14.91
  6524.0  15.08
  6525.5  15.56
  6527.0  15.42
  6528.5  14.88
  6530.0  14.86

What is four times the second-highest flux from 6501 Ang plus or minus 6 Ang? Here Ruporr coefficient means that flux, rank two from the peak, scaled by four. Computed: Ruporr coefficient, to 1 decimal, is 62.0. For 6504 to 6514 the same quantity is 60.9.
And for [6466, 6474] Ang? 65.8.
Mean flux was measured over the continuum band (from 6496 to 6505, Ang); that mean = 15.1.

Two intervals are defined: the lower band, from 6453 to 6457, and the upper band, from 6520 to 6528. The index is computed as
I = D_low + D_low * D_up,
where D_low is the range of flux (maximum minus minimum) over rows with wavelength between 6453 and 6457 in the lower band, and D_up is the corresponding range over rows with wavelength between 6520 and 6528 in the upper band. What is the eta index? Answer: 1.8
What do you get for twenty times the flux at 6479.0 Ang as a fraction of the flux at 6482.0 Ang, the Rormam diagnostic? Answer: 19.6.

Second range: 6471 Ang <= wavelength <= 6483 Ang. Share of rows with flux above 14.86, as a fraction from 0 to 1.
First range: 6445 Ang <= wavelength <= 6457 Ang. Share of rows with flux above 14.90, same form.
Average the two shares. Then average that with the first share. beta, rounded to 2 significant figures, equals 0.72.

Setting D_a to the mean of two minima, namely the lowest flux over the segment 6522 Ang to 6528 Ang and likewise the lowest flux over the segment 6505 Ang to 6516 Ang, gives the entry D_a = 14.5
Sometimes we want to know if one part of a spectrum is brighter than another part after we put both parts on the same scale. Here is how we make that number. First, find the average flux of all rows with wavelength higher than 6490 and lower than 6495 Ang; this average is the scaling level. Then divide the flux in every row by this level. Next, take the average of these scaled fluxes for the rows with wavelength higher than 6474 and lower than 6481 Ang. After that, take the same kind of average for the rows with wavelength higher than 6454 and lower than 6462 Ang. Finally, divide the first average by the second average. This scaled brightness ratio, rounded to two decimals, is 1.12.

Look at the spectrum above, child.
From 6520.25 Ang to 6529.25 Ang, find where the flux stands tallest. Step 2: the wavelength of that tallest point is 6525.5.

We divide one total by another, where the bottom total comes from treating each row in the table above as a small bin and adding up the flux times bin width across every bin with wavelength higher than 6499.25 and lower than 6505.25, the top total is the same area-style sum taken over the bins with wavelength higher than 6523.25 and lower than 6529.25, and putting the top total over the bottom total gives 1.03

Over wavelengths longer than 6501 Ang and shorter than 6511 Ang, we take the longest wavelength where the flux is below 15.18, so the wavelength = 6510.5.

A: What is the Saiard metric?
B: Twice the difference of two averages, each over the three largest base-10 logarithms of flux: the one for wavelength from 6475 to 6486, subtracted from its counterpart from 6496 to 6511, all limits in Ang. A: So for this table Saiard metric 0.01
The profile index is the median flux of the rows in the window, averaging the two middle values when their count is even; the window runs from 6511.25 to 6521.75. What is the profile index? 14.7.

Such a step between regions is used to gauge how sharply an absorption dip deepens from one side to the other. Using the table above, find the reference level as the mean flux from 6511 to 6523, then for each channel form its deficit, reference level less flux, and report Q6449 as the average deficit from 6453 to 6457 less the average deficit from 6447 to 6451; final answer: 1.2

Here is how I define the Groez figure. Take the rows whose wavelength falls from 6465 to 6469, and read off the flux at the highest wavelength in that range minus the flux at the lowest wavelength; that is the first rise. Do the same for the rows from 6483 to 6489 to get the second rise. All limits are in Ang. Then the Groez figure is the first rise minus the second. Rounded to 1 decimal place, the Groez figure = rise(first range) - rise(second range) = 1.5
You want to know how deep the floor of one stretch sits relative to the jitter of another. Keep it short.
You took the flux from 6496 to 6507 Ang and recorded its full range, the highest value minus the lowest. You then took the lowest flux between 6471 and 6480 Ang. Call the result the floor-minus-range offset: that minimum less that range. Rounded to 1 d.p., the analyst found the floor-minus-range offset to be 13.5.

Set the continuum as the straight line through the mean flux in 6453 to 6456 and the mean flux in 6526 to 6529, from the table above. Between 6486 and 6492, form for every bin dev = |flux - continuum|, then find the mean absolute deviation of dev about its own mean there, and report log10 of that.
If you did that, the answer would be -0.94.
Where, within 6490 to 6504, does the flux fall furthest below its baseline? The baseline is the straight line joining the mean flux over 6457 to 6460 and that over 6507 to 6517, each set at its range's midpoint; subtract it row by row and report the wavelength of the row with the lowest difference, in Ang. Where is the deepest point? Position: 6503.0 Ang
